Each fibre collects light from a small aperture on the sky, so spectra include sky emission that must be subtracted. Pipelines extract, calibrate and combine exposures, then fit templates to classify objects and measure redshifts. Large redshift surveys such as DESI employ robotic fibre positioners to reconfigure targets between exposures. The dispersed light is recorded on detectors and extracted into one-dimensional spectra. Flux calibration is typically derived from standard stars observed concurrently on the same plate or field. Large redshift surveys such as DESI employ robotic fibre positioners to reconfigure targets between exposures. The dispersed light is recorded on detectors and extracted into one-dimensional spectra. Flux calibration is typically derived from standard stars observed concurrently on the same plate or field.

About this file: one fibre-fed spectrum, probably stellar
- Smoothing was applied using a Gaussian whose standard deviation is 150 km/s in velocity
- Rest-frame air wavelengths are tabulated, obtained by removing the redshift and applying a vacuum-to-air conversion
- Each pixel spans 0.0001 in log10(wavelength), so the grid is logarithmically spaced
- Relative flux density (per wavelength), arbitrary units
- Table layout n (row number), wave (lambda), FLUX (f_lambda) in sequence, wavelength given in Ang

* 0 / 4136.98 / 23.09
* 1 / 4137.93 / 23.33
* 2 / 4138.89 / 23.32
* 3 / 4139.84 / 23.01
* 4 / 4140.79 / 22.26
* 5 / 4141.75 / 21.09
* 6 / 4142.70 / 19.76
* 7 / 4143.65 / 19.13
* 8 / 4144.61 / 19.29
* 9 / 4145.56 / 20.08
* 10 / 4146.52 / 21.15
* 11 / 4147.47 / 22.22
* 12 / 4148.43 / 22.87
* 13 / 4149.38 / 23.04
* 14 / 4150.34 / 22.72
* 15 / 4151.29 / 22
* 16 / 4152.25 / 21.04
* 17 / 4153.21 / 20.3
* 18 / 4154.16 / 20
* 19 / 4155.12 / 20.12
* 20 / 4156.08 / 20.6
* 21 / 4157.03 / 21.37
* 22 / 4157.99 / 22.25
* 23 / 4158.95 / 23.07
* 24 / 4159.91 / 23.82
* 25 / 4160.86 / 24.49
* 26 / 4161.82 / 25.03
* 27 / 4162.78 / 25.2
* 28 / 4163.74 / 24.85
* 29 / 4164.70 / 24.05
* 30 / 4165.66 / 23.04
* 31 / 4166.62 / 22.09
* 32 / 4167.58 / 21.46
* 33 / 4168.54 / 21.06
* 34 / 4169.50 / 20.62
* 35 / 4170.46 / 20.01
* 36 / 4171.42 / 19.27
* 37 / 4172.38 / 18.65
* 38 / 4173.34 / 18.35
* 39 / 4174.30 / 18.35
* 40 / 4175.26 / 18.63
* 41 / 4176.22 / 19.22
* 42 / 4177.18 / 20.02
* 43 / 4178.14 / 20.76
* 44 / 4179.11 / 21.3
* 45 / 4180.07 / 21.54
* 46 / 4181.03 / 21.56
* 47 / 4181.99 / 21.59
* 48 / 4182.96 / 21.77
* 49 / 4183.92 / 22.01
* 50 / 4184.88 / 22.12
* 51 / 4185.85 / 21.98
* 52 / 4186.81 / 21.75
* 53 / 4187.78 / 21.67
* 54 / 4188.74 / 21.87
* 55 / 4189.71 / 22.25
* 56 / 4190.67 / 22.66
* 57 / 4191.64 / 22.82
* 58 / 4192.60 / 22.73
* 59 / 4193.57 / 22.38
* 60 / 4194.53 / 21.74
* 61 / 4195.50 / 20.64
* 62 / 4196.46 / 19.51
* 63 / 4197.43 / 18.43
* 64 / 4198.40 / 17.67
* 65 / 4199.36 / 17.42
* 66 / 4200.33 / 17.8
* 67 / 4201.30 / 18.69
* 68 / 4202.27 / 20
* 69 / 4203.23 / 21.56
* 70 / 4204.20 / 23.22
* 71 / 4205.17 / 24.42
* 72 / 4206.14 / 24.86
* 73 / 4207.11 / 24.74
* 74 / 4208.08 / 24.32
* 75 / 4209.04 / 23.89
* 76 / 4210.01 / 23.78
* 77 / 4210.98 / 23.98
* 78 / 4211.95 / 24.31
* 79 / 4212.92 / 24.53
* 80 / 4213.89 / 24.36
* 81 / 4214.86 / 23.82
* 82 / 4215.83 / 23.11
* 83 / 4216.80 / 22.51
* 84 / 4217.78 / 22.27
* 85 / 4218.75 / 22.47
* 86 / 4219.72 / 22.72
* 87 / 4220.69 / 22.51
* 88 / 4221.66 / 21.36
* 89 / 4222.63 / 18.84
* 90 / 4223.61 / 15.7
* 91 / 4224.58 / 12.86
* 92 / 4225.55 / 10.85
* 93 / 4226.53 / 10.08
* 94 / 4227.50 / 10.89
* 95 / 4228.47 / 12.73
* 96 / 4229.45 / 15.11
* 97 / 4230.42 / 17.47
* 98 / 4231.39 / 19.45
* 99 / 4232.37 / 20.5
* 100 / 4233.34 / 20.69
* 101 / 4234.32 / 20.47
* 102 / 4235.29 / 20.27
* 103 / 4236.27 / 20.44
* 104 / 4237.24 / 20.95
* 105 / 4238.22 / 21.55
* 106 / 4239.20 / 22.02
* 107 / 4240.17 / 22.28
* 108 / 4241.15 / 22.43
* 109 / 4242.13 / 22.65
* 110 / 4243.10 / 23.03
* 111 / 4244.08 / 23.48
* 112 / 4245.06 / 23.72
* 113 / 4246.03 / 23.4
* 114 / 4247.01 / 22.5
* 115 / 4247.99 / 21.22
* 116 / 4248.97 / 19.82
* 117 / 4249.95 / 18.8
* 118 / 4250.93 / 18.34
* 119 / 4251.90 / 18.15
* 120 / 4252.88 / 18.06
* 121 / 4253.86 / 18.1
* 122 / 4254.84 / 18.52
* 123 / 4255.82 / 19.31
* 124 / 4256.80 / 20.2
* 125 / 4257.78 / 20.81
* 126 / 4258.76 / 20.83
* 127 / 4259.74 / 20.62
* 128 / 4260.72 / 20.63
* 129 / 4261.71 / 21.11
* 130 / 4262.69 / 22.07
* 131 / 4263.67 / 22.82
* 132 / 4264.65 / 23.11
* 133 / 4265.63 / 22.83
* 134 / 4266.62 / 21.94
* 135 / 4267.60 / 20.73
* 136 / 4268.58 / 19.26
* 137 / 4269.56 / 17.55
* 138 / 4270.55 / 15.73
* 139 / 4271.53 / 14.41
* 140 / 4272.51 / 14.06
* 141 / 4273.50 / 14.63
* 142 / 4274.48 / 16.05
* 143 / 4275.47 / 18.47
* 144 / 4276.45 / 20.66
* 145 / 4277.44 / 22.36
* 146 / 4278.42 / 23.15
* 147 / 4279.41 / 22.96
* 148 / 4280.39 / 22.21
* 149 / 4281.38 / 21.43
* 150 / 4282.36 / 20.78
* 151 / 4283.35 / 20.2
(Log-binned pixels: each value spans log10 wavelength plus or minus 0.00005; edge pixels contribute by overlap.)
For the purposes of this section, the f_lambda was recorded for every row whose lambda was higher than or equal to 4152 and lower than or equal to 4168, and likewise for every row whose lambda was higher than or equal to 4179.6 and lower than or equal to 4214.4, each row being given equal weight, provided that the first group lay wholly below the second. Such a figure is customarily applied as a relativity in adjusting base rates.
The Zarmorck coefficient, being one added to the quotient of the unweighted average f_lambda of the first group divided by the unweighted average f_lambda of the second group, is 2.03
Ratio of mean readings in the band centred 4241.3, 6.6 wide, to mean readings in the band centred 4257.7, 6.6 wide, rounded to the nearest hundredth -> 1.12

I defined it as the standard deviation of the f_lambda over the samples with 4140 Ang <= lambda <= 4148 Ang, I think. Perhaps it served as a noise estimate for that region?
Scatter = 1.2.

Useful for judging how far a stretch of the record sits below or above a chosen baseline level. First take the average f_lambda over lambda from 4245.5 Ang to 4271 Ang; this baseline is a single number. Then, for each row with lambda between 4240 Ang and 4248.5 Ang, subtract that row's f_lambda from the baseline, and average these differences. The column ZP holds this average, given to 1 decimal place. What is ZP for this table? -2.5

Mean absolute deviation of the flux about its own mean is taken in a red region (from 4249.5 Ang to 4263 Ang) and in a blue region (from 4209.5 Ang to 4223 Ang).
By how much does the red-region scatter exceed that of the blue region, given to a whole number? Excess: 0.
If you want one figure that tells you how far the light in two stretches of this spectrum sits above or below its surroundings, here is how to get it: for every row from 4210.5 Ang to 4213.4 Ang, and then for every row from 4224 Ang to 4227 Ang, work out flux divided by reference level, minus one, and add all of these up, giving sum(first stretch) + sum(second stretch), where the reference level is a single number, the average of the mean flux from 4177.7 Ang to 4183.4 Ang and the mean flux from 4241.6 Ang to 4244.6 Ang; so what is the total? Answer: -1.2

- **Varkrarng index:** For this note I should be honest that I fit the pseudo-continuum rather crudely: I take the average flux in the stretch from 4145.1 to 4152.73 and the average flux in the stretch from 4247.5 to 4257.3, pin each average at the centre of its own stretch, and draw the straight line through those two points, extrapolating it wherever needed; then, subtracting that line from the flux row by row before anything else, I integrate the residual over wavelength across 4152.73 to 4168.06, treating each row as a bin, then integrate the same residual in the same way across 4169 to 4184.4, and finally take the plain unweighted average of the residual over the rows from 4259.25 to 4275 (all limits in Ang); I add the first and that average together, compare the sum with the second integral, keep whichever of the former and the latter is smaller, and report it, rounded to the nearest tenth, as -13.8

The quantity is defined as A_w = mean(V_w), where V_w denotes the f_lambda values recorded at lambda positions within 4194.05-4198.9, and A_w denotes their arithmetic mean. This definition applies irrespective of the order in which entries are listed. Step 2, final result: 19.6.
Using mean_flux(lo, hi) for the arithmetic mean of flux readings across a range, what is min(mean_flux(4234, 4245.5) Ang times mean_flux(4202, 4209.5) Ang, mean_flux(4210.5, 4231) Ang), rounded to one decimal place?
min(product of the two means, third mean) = 19.2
